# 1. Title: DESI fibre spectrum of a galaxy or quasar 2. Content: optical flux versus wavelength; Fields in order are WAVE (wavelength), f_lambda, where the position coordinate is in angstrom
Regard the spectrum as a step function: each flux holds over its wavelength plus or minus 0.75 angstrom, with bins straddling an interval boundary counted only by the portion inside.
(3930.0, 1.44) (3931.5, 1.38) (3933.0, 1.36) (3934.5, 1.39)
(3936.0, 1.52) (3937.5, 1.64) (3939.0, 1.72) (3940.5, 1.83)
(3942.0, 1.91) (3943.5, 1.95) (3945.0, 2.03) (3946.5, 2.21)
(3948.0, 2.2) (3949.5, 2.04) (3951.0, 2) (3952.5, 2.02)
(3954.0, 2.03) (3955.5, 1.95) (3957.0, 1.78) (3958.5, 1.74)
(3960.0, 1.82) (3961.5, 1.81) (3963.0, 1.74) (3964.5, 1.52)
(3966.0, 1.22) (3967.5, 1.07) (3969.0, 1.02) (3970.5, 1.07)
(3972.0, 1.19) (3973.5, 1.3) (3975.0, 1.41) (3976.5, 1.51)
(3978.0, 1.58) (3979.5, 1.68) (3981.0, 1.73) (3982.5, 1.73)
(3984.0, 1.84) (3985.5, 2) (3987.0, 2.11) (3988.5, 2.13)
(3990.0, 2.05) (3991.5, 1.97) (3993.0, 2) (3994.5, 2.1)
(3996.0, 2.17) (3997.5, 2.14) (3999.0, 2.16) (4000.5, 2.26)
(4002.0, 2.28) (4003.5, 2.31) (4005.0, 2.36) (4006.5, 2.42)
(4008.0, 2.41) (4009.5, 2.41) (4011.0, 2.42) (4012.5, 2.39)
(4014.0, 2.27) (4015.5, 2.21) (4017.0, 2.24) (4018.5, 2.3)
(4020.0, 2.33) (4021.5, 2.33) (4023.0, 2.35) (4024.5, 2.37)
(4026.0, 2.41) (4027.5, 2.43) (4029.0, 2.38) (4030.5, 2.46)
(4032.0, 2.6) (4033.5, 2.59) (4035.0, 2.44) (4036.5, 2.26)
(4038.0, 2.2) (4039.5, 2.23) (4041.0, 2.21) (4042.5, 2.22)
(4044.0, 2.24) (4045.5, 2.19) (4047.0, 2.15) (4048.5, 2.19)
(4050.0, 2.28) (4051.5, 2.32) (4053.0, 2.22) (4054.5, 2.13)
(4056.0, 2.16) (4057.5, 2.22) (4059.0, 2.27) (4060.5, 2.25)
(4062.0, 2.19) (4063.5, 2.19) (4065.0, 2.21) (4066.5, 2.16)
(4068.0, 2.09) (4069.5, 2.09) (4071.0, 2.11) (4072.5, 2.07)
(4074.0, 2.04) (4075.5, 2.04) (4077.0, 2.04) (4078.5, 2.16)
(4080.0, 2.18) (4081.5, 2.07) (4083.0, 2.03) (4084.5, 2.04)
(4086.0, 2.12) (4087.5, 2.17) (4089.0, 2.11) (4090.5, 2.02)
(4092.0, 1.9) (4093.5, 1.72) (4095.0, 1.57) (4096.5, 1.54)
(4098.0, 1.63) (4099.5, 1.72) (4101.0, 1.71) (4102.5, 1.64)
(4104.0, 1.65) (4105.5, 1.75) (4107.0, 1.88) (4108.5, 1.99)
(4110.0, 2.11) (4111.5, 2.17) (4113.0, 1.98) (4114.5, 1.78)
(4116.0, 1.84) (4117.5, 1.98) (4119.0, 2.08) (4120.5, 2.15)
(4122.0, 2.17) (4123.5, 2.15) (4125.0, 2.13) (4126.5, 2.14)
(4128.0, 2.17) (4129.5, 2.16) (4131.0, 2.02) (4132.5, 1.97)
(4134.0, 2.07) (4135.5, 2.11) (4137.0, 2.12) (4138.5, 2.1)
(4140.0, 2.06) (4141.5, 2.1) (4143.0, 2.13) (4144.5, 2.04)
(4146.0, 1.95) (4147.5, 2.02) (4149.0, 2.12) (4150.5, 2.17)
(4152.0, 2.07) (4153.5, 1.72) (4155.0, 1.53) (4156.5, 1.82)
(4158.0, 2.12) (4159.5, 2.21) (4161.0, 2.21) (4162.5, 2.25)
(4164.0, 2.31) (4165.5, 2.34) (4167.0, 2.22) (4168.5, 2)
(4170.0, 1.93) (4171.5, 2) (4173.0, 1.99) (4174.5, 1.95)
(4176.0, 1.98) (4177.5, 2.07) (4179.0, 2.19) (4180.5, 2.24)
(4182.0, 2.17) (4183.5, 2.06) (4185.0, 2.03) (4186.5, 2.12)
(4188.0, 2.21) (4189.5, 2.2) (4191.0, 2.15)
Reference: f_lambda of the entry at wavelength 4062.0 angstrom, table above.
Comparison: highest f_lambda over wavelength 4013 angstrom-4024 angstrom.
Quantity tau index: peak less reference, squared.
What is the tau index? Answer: 0.026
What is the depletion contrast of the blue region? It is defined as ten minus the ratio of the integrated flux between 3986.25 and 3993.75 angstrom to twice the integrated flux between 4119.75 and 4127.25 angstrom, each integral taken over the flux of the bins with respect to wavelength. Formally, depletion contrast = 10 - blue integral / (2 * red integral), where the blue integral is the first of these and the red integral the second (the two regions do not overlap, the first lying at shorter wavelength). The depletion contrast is 9.52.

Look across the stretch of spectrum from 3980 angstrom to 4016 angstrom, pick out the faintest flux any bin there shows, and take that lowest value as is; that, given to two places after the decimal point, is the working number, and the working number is 1.73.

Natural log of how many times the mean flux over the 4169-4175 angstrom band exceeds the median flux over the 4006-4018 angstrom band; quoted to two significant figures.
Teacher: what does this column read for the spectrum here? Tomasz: -0.20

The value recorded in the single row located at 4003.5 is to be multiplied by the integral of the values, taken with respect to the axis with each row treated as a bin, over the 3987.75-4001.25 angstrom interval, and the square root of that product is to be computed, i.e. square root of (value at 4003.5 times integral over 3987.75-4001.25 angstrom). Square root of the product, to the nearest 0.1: 8.1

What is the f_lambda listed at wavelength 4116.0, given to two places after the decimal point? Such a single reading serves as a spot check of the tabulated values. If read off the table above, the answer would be 1.84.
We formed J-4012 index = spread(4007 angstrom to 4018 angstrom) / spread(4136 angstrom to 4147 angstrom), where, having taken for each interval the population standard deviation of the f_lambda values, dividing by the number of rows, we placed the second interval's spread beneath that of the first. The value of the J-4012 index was 1.47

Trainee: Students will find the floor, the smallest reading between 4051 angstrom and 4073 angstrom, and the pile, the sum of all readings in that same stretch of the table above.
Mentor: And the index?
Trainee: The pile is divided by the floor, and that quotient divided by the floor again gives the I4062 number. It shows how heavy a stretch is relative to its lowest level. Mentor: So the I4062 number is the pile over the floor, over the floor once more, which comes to 7.6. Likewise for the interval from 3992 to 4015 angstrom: 8.5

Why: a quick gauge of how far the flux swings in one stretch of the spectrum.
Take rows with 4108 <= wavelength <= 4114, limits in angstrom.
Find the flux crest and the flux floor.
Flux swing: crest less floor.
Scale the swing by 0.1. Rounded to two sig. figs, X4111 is 0.019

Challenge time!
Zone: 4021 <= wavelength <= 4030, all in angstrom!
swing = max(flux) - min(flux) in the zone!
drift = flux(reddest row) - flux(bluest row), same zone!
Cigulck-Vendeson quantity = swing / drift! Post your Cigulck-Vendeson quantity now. 2.0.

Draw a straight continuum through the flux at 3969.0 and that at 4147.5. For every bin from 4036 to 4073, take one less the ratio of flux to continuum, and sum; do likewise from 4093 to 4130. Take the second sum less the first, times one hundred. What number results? 1044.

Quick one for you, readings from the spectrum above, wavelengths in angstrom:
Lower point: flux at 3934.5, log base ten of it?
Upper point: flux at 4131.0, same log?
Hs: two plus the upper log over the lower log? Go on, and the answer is 4.14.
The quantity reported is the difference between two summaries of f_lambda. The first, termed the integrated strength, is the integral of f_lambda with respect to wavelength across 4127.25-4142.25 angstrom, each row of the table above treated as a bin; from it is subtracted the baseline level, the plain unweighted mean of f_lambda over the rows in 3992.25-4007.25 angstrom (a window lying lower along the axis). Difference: 29.1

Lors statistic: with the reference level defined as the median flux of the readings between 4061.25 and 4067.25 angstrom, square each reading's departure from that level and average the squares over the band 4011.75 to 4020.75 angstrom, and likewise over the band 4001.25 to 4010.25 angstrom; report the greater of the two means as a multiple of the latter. 1.0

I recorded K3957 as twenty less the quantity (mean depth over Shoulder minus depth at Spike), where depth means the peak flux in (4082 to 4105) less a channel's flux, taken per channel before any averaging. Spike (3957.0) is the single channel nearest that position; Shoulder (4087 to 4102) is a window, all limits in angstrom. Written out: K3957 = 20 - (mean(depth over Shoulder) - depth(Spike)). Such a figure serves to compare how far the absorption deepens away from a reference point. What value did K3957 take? 20.0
